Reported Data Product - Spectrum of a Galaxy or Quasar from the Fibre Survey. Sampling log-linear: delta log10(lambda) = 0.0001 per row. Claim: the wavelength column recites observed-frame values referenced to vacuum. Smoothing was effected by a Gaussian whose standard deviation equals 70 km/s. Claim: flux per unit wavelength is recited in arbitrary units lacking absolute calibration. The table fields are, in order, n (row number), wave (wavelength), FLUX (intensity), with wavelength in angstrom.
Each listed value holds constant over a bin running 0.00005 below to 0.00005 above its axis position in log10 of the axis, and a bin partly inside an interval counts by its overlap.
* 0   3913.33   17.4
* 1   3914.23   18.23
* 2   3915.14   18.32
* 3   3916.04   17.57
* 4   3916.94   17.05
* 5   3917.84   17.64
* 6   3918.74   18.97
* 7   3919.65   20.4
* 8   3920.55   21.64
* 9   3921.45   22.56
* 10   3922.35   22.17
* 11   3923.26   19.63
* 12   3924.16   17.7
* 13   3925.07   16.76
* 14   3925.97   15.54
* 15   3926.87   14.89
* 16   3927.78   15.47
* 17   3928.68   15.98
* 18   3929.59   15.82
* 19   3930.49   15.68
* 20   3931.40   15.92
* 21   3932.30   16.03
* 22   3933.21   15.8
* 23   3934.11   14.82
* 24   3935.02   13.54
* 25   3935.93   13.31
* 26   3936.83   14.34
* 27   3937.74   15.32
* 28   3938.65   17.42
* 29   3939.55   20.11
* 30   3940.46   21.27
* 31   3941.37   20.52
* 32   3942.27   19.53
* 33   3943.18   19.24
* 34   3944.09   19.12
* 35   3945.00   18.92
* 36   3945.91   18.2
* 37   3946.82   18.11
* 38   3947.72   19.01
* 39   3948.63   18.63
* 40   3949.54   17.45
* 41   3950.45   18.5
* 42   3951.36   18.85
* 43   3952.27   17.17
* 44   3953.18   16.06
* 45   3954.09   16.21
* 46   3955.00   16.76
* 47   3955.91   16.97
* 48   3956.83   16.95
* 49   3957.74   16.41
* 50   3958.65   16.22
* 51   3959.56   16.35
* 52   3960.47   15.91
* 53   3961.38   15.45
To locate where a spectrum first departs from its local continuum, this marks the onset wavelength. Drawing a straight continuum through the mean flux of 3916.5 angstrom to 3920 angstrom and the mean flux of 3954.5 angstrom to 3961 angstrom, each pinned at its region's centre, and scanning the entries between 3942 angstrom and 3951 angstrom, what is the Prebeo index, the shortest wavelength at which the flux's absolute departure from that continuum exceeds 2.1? 3942.27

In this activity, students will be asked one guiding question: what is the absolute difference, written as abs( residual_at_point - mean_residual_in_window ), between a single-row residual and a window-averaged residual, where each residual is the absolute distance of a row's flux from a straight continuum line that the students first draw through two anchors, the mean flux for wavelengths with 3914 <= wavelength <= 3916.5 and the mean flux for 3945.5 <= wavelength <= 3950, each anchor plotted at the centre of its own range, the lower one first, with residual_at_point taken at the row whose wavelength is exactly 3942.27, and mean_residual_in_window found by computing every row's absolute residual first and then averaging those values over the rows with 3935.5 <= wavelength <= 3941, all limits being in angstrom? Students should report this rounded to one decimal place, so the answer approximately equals 1.6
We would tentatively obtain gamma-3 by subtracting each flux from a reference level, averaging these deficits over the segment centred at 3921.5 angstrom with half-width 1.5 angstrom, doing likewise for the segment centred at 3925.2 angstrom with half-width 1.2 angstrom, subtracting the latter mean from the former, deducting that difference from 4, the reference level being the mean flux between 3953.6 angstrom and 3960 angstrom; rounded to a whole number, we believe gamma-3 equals 9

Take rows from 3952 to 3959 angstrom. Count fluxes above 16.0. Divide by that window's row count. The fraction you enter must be 1.0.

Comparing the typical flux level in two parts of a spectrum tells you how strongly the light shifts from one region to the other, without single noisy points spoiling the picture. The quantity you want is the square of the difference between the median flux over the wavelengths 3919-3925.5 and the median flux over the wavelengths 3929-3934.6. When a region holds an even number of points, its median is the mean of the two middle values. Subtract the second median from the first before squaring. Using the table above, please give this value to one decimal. 21.1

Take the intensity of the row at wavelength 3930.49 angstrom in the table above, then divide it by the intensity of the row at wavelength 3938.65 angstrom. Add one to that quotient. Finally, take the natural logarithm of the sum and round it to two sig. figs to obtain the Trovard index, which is 0.64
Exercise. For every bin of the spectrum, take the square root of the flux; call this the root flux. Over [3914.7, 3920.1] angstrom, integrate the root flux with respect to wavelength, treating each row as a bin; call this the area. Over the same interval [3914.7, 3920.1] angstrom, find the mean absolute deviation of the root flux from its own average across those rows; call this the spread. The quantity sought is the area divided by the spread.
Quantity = 220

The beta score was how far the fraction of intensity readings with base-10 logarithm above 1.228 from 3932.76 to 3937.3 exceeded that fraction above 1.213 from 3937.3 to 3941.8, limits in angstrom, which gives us -0.8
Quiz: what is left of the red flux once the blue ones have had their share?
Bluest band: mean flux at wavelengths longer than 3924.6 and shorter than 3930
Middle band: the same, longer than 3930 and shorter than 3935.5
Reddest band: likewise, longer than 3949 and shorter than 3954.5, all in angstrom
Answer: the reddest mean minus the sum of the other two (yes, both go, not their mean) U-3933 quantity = -14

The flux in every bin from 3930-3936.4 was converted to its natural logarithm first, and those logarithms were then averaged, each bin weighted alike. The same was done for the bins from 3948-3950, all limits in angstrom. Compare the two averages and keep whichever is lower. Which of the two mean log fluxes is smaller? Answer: 2.71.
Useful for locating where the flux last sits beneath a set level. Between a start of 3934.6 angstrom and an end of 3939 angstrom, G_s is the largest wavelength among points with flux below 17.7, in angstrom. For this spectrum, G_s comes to 3938.65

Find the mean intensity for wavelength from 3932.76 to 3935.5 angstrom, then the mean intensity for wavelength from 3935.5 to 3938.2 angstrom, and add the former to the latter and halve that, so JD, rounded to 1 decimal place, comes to 14.5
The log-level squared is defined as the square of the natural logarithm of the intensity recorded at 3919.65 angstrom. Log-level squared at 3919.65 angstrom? 9.1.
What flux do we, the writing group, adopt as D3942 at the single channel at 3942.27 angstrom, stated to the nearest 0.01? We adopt 19.53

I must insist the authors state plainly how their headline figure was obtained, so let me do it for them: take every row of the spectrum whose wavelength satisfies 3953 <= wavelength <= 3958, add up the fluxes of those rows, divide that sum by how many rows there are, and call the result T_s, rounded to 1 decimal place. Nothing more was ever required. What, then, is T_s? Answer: 16.6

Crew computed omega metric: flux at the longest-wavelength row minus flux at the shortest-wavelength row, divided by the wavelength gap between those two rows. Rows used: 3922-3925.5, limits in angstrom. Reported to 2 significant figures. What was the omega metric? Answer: -2.0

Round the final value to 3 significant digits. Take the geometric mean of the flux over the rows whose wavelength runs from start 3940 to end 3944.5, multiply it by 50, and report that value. 996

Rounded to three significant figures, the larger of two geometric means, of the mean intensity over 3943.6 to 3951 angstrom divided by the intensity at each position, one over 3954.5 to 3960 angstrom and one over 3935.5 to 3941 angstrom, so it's 1.11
